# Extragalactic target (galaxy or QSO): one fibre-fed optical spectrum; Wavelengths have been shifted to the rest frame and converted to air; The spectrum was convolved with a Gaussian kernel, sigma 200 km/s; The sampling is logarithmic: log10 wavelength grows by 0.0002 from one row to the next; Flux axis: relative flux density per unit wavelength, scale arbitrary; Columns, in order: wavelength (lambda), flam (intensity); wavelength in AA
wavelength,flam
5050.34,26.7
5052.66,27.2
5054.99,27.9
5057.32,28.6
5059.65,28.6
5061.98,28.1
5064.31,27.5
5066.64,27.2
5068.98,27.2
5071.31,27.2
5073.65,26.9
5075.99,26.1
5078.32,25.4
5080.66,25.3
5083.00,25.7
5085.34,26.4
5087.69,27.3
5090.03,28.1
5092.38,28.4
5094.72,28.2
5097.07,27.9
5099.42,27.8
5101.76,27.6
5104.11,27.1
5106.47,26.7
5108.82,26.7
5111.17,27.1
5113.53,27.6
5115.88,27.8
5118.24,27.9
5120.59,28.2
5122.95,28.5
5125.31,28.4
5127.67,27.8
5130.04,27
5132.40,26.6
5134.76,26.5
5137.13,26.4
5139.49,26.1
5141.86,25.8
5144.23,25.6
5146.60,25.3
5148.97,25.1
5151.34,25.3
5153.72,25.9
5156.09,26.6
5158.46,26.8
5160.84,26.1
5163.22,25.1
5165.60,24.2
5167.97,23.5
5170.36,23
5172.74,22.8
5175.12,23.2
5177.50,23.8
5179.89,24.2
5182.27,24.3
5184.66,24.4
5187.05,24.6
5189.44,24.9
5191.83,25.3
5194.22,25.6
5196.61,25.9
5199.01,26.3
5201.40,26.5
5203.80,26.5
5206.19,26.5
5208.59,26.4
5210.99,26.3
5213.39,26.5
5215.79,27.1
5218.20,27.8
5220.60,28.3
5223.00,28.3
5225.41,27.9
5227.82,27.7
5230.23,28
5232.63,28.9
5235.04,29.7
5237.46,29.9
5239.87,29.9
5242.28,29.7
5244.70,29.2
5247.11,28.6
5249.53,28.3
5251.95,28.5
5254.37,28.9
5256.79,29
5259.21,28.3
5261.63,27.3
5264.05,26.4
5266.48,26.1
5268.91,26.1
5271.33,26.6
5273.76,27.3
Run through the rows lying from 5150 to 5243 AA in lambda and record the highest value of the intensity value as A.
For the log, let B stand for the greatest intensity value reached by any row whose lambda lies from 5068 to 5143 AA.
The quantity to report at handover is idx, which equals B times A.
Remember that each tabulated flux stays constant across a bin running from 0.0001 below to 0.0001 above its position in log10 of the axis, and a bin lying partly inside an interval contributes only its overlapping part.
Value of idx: 852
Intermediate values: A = 29.9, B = 28.5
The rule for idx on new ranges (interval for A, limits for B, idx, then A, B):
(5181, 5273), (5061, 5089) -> 840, 29.9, 28.1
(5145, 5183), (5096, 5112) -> 748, 26.8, 27.9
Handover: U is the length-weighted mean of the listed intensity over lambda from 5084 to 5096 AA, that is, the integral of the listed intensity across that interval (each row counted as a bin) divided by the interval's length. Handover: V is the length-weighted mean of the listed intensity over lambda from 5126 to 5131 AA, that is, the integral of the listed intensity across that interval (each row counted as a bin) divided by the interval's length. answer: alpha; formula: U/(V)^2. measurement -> 0.0366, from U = 27.6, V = 27.5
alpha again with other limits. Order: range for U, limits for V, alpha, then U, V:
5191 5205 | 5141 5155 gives 0.0401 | 26.0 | 25.5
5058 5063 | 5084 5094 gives 0.0374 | 28.4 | 27.5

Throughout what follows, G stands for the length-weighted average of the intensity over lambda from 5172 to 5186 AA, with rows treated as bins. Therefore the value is 23.8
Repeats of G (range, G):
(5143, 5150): 25.3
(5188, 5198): 25.4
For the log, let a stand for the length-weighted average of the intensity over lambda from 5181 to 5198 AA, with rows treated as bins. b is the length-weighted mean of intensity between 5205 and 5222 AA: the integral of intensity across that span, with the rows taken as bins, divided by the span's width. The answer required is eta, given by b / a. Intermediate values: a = 25.0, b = 27.0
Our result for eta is 1.08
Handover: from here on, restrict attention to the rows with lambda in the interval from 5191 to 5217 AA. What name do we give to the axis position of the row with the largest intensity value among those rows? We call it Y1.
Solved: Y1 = 5215.79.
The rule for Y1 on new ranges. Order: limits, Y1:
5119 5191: 5122.95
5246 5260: 5256.79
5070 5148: 5122.95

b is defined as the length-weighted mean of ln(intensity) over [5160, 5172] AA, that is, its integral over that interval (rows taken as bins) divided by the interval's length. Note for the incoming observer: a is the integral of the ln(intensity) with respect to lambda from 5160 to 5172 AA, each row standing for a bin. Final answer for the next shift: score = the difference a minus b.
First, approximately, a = 38.2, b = 3.19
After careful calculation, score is 35.1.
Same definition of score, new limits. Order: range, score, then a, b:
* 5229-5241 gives 37.1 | 40.5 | 3.38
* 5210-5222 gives 36.4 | 39.7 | 3.30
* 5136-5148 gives 35.8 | 39.0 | 3.25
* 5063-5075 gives 36.3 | 39.6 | 3.30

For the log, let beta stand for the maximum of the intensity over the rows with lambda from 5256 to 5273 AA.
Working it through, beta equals 29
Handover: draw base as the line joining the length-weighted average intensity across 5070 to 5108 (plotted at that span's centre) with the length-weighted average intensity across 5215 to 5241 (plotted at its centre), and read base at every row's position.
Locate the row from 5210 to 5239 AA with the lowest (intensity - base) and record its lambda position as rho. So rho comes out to 5210.99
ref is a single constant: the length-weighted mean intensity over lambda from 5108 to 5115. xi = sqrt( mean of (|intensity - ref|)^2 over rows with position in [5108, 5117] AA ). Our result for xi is 0.44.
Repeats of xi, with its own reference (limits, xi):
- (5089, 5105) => 0.78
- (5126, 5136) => 0.56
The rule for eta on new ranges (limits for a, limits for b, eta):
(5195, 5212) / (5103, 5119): 1.03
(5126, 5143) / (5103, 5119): 1.02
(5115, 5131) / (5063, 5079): 0.96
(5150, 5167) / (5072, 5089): 1.02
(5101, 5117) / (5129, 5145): 0.97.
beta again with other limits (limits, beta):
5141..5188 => 26.8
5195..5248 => 29.9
